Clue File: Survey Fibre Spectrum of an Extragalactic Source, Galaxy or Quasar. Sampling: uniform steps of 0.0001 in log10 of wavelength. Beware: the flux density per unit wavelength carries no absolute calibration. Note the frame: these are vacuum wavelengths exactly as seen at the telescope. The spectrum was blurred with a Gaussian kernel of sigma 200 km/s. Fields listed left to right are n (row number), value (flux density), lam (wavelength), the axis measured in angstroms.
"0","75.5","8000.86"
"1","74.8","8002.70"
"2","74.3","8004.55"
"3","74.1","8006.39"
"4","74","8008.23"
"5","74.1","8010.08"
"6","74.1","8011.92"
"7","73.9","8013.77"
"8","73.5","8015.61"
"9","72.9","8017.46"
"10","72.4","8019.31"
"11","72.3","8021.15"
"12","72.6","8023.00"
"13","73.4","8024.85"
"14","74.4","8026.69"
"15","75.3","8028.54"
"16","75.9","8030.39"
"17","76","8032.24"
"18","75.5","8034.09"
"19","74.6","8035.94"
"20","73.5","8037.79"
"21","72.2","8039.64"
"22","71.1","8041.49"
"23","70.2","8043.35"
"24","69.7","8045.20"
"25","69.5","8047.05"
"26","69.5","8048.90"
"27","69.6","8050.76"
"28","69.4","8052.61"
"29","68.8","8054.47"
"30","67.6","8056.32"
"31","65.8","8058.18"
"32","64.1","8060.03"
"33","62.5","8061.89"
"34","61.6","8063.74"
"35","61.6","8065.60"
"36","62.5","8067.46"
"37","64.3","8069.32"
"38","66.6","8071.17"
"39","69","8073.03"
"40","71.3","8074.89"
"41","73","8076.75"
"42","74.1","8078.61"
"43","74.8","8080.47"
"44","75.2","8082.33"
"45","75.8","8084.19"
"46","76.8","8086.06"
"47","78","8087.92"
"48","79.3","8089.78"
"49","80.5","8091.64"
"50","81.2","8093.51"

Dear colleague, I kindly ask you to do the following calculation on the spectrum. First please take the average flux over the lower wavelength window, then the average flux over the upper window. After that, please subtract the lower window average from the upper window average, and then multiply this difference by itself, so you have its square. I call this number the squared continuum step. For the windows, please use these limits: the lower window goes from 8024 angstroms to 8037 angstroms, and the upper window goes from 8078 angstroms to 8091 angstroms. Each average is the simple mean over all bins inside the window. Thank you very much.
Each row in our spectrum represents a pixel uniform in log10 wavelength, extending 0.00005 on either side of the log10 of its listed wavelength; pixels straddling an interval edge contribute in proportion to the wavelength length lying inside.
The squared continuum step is 2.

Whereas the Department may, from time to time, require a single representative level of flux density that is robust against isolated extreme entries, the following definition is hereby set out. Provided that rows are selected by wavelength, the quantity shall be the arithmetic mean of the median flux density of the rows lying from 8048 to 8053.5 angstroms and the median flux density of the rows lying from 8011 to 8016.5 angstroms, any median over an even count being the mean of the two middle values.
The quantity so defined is 71.7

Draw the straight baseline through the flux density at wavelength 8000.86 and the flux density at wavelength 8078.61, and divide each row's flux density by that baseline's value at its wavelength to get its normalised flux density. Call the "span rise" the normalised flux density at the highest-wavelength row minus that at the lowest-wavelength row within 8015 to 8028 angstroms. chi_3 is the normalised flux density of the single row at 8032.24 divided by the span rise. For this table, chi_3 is 70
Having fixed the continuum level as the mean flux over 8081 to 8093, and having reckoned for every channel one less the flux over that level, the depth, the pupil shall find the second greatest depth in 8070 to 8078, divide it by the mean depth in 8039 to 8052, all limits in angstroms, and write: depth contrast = 1.2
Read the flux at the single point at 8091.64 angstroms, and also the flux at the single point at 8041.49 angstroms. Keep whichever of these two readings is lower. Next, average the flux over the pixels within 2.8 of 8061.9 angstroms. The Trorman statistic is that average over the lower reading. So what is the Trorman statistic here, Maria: 0.88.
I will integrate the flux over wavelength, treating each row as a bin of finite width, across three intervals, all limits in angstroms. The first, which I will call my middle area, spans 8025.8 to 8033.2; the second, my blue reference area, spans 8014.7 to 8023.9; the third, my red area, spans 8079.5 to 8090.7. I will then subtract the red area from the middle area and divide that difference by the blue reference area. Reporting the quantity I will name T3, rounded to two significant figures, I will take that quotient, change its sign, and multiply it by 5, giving 2.2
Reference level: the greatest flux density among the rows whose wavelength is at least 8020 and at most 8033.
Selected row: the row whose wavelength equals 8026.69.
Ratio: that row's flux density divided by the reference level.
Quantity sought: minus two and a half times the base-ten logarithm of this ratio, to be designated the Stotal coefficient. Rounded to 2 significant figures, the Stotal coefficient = 0.023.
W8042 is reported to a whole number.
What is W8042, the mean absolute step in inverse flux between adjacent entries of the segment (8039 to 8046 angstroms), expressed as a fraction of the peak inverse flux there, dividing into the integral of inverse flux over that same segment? 9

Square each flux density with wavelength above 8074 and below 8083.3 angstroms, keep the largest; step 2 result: 5655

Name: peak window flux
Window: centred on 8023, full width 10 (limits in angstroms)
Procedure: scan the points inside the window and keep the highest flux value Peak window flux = 74.4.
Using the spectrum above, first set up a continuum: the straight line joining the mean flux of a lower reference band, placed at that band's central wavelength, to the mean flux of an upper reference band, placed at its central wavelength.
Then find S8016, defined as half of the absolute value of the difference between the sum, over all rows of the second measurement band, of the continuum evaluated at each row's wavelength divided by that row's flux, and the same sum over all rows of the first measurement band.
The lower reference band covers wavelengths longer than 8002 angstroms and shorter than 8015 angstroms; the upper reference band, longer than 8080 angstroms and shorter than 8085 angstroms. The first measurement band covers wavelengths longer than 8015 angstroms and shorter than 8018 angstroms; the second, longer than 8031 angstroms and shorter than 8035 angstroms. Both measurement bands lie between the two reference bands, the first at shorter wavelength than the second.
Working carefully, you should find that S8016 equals 0.031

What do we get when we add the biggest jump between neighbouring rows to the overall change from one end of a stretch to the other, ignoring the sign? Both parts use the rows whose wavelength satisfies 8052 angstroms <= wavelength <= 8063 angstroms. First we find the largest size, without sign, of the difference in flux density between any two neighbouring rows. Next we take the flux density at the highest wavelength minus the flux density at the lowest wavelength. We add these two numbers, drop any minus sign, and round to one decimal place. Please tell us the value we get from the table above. 5.1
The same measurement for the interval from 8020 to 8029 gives 4.0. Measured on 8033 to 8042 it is 3.1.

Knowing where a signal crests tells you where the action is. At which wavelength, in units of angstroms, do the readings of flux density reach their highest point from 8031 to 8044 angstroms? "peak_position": 8032.24 angstroms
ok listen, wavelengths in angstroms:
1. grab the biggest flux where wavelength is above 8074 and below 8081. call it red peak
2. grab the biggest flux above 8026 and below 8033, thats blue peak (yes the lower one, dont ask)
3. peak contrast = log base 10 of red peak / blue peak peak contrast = -0.007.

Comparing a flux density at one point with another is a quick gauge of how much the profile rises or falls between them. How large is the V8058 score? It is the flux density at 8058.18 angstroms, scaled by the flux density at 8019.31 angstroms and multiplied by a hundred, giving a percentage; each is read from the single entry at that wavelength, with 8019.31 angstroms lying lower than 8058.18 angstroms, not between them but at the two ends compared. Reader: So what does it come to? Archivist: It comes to 90.9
